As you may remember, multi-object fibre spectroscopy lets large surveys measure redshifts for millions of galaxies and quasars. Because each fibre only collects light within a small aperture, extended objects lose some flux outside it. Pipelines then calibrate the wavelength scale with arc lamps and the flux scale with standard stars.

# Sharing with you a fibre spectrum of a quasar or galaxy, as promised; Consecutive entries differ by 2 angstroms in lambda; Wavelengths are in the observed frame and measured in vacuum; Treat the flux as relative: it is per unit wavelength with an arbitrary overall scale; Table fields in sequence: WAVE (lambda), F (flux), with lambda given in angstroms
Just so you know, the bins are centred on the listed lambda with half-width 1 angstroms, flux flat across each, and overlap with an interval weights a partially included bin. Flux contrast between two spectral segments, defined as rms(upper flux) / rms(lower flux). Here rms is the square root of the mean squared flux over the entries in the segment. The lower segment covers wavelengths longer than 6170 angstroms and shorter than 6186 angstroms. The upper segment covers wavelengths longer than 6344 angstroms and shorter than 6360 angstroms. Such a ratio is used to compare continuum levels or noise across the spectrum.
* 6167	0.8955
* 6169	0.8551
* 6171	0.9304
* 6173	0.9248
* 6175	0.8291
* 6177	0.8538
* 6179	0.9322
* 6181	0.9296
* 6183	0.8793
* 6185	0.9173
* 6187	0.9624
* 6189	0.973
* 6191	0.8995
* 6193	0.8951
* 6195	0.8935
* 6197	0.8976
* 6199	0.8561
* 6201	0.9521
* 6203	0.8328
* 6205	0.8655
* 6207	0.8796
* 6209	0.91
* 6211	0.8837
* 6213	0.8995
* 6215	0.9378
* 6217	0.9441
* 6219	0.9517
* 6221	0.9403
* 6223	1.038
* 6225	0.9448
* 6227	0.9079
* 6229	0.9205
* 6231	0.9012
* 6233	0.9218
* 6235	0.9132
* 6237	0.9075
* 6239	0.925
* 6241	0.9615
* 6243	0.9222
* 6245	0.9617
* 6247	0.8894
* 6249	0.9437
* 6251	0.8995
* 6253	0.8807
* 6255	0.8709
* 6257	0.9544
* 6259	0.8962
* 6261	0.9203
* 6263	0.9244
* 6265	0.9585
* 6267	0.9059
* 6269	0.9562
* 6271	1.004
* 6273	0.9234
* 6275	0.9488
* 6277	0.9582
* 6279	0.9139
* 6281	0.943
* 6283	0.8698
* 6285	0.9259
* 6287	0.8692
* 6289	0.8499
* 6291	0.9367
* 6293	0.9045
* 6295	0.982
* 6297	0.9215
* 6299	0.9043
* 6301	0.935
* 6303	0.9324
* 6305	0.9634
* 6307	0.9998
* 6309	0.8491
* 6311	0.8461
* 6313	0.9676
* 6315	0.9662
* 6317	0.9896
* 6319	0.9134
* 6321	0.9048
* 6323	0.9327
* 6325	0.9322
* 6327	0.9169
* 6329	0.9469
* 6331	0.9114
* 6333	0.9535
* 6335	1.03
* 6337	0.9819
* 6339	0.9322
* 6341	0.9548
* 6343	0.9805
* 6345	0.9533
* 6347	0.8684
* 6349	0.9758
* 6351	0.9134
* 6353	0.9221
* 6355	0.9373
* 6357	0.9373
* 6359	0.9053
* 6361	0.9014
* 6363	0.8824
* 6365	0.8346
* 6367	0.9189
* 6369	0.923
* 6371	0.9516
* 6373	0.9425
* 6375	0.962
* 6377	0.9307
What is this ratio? 1.03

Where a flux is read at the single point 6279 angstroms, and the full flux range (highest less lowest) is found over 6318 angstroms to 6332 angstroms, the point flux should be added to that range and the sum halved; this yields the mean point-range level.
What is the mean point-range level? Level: 0.48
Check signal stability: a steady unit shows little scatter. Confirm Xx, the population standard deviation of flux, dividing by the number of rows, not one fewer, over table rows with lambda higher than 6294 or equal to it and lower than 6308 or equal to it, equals 0.032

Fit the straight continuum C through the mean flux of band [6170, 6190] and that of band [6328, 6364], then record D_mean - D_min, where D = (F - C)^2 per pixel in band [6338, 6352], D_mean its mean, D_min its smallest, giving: 0.0013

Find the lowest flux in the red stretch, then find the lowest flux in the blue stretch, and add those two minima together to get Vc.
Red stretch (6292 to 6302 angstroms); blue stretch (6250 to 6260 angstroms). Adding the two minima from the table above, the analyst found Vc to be 1.78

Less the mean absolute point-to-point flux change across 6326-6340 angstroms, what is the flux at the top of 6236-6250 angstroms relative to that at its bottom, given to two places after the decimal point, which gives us -0.01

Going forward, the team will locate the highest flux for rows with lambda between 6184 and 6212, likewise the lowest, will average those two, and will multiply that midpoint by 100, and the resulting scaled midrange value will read 90.3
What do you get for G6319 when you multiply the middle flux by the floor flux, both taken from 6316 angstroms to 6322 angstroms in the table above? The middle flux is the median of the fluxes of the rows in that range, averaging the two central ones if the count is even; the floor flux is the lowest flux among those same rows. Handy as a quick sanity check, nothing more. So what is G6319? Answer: 0.83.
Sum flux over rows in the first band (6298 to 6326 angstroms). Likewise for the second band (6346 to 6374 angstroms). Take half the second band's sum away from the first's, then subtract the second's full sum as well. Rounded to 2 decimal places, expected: -6.18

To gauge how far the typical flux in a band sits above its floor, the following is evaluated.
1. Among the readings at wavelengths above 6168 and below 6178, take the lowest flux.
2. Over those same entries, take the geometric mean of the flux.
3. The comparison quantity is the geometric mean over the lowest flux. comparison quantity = 1.06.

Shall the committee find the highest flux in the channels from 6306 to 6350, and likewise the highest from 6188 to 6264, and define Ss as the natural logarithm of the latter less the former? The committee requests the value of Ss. -4.8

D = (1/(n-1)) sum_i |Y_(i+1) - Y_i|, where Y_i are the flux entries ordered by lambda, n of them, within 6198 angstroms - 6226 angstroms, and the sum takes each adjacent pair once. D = 0.045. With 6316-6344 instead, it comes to 0.035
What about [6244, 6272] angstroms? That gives 0.043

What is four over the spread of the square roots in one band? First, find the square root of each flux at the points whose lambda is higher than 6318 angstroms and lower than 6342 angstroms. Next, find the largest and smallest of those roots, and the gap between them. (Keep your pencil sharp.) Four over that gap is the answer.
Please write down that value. 63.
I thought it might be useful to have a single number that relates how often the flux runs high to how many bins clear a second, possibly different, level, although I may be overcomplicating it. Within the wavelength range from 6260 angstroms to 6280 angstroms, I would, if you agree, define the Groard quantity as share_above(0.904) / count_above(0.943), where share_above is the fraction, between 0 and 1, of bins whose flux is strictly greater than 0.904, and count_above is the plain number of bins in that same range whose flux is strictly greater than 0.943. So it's 0.20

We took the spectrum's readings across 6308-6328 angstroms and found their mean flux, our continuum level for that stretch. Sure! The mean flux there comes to 0.922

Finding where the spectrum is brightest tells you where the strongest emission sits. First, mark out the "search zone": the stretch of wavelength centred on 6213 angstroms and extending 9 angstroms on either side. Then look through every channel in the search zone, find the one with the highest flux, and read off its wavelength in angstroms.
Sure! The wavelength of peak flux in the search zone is 6219 angstroms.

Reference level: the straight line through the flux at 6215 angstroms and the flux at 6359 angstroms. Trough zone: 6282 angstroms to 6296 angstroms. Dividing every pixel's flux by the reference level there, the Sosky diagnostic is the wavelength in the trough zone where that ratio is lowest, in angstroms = 6289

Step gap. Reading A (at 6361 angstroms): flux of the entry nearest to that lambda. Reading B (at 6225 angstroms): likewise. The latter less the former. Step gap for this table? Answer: 0.043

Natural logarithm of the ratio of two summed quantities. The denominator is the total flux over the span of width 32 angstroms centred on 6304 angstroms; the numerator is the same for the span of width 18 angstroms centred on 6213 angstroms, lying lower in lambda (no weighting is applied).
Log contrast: -0.6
